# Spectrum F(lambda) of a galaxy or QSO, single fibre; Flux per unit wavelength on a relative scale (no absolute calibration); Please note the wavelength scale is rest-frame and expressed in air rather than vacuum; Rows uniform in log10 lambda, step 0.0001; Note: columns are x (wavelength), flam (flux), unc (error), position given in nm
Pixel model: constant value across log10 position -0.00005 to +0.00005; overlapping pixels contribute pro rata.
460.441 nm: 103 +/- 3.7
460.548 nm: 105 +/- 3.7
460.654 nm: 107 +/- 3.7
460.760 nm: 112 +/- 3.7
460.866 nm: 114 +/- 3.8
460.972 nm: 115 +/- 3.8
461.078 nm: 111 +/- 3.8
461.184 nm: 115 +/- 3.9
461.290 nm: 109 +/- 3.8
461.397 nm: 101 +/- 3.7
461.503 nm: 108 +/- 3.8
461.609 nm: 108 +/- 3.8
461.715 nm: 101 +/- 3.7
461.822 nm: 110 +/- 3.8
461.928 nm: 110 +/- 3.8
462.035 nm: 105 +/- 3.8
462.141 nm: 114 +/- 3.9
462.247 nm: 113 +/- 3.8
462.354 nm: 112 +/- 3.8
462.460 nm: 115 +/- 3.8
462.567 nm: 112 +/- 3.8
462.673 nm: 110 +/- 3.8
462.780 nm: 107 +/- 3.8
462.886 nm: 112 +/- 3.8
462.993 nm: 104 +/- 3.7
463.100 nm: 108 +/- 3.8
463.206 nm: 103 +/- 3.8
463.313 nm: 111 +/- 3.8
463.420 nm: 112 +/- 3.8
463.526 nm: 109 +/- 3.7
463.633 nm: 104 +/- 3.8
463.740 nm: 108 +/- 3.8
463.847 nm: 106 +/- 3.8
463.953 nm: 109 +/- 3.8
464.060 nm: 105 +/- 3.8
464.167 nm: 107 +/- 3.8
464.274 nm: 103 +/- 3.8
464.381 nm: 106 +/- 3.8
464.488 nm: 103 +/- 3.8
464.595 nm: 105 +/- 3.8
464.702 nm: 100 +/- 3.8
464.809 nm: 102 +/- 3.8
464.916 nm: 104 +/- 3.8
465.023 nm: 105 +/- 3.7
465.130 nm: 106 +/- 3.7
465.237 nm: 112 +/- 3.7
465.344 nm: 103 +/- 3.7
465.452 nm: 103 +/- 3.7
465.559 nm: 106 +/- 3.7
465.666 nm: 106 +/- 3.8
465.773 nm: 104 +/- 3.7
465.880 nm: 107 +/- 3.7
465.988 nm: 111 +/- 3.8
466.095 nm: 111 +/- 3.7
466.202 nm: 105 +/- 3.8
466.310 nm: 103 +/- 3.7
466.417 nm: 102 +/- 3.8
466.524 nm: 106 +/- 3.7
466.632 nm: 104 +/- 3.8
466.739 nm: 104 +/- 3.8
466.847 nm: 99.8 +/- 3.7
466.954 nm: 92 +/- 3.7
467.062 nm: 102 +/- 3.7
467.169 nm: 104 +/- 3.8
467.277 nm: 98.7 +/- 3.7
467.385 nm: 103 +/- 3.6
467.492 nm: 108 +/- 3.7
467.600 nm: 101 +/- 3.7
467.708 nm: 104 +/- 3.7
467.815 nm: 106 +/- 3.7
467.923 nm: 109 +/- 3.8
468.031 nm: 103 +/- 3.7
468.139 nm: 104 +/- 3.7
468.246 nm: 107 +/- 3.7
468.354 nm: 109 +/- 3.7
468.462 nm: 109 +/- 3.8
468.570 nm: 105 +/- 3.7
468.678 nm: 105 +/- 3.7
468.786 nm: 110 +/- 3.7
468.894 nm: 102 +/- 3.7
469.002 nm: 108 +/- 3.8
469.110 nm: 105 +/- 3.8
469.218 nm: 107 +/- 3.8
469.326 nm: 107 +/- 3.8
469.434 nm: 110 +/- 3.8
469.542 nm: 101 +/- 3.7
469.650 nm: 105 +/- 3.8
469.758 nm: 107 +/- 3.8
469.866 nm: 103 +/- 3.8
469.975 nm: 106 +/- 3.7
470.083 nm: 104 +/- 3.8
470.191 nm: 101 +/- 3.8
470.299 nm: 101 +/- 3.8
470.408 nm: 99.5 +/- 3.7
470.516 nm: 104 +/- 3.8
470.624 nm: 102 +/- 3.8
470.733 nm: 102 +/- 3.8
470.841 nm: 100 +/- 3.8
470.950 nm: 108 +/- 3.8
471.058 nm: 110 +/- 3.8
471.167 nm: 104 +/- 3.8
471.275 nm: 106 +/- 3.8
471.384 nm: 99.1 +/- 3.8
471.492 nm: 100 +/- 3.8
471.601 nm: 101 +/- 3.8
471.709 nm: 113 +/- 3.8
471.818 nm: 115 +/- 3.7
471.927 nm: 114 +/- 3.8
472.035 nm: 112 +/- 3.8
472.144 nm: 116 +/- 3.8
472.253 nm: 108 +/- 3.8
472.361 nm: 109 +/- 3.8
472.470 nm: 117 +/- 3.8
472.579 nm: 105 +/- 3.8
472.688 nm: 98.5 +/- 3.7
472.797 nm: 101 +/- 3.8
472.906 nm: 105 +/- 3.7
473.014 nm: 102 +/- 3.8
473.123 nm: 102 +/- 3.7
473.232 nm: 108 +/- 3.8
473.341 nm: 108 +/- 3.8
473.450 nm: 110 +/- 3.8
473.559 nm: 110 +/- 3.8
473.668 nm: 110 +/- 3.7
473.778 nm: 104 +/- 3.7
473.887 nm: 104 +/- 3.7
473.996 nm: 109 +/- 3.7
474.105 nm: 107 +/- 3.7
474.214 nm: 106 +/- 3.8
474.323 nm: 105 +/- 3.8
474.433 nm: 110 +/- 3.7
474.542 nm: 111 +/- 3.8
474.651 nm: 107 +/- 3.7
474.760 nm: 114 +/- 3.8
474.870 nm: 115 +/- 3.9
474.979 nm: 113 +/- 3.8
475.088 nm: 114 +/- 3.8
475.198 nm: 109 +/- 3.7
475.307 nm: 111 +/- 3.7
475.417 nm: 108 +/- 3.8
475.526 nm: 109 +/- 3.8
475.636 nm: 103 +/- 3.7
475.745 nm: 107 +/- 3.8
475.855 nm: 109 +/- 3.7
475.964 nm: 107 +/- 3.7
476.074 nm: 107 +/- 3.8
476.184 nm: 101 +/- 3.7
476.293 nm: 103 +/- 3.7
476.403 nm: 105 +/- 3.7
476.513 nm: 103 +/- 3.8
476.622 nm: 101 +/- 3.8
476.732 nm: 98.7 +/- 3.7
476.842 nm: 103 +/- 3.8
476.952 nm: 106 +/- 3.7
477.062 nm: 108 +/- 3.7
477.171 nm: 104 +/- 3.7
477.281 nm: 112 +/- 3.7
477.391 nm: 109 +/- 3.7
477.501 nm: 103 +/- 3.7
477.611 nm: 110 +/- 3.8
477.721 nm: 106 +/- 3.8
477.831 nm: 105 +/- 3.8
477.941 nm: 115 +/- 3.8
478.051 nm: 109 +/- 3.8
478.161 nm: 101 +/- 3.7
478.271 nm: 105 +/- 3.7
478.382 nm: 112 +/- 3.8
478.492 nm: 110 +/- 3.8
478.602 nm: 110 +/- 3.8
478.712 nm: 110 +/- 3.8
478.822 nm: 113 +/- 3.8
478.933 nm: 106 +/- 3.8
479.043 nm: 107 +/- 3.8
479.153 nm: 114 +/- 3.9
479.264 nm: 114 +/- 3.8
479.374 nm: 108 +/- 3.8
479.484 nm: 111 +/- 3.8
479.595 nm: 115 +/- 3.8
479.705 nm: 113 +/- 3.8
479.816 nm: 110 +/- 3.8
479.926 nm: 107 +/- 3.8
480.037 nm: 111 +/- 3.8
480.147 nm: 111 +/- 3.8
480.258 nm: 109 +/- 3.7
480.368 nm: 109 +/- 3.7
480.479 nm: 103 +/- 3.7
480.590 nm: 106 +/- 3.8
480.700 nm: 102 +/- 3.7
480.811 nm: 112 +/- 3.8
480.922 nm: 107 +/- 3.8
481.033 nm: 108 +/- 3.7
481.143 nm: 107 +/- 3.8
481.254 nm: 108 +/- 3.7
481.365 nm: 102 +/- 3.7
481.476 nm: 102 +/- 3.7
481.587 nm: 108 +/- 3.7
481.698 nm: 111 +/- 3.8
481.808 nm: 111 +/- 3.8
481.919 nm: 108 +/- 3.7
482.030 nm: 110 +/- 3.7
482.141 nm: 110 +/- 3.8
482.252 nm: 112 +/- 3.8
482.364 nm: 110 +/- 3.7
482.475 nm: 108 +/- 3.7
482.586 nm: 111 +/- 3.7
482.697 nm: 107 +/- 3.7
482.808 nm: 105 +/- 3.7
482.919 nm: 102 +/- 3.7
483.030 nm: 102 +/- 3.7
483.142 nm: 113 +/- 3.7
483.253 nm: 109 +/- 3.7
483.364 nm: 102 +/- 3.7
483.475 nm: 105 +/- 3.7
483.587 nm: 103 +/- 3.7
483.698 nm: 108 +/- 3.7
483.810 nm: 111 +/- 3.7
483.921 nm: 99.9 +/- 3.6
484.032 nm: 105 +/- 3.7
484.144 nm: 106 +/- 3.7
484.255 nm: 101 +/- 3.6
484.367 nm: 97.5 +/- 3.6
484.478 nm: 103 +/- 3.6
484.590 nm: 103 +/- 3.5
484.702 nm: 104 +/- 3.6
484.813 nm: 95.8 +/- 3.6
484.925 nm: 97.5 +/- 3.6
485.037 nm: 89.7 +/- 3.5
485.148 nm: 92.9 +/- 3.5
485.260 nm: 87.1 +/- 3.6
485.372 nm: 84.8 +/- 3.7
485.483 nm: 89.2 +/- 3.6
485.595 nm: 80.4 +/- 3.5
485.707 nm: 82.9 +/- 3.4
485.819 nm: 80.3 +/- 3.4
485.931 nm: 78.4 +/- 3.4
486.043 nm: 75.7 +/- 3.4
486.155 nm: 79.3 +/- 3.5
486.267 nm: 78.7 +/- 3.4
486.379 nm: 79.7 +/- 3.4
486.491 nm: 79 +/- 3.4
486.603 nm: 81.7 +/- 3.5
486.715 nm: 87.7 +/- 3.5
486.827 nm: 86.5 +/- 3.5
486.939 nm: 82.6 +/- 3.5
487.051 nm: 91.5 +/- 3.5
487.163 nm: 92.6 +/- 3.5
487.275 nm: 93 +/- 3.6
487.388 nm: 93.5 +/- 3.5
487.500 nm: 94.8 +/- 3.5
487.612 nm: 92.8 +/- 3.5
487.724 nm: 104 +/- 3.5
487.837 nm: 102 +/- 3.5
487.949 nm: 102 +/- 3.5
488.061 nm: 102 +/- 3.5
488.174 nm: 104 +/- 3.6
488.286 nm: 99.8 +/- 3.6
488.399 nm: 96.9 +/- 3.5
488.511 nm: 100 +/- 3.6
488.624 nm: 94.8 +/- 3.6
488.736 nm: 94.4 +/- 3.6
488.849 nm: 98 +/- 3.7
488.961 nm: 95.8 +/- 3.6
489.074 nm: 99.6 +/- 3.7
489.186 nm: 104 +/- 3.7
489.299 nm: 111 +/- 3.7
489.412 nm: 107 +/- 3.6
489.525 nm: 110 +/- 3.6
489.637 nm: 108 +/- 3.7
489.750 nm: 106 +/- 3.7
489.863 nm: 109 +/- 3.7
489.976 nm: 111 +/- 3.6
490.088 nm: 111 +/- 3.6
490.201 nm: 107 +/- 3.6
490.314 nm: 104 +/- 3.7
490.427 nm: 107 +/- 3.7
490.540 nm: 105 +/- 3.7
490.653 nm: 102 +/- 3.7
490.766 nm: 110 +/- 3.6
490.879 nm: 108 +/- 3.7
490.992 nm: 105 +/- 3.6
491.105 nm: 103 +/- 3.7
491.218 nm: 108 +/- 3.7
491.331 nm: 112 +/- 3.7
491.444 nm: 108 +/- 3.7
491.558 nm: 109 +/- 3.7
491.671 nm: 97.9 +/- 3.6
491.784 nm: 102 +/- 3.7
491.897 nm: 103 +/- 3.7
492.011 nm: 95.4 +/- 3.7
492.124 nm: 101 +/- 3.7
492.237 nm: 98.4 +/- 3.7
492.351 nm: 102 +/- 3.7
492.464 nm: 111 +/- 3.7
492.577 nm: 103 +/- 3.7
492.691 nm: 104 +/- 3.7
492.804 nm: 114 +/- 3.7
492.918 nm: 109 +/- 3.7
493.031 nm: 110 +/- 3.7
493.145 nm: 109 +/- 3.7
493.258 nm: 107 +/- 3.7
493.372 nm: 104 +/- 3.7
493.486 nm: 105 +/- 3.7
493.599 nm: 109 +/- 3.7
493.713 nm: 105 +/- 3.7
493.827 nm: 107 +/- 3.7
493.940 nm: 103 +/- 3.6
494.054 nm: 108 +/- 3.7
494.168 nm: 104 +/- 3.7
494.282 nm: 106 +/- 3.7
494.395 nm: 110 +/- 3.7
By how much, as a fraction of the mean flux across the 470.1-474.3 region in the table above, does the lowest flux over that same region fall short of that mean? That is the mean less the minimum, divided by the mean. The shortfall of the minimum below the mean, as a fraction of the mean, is 0.071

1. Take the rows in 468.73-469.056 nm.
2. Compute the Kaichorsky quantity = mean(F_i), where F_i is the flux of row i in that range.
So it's 107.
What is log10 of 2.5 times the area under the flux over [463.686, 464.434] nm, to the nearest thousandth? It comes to 2.298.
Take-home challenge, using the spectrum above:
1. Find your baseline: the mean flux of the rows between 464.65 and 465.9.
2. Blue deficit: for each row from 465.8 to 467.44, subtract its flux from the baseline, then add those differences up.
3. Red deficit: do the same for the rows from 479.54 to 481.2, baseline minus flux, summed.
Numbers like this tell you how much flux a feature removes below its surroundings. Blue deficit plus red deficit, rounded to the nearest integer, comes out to -38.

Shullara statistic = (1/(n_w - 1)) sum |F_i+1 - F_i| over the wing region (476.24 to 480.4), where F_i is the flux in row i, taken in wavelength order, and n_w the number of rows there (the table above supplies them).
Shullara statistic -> 3.6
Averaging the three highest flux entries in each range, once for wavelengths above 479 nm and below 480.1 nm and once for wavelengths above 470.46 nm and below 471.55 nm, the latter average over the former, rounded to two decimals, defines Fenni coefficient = 0.94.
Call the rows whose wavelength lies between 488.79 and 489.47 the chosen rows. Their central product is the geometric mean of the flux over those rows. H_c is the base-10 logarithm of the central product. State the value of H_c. 2.010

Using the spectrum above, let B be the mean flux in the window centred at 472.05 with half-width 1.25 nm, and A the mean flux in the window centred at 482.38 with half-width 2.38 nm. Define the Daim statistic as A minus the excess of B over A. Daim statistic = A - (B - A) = 106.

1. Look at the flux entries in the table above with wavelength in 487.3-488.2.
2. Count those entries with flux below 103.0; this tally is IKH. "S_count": 6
